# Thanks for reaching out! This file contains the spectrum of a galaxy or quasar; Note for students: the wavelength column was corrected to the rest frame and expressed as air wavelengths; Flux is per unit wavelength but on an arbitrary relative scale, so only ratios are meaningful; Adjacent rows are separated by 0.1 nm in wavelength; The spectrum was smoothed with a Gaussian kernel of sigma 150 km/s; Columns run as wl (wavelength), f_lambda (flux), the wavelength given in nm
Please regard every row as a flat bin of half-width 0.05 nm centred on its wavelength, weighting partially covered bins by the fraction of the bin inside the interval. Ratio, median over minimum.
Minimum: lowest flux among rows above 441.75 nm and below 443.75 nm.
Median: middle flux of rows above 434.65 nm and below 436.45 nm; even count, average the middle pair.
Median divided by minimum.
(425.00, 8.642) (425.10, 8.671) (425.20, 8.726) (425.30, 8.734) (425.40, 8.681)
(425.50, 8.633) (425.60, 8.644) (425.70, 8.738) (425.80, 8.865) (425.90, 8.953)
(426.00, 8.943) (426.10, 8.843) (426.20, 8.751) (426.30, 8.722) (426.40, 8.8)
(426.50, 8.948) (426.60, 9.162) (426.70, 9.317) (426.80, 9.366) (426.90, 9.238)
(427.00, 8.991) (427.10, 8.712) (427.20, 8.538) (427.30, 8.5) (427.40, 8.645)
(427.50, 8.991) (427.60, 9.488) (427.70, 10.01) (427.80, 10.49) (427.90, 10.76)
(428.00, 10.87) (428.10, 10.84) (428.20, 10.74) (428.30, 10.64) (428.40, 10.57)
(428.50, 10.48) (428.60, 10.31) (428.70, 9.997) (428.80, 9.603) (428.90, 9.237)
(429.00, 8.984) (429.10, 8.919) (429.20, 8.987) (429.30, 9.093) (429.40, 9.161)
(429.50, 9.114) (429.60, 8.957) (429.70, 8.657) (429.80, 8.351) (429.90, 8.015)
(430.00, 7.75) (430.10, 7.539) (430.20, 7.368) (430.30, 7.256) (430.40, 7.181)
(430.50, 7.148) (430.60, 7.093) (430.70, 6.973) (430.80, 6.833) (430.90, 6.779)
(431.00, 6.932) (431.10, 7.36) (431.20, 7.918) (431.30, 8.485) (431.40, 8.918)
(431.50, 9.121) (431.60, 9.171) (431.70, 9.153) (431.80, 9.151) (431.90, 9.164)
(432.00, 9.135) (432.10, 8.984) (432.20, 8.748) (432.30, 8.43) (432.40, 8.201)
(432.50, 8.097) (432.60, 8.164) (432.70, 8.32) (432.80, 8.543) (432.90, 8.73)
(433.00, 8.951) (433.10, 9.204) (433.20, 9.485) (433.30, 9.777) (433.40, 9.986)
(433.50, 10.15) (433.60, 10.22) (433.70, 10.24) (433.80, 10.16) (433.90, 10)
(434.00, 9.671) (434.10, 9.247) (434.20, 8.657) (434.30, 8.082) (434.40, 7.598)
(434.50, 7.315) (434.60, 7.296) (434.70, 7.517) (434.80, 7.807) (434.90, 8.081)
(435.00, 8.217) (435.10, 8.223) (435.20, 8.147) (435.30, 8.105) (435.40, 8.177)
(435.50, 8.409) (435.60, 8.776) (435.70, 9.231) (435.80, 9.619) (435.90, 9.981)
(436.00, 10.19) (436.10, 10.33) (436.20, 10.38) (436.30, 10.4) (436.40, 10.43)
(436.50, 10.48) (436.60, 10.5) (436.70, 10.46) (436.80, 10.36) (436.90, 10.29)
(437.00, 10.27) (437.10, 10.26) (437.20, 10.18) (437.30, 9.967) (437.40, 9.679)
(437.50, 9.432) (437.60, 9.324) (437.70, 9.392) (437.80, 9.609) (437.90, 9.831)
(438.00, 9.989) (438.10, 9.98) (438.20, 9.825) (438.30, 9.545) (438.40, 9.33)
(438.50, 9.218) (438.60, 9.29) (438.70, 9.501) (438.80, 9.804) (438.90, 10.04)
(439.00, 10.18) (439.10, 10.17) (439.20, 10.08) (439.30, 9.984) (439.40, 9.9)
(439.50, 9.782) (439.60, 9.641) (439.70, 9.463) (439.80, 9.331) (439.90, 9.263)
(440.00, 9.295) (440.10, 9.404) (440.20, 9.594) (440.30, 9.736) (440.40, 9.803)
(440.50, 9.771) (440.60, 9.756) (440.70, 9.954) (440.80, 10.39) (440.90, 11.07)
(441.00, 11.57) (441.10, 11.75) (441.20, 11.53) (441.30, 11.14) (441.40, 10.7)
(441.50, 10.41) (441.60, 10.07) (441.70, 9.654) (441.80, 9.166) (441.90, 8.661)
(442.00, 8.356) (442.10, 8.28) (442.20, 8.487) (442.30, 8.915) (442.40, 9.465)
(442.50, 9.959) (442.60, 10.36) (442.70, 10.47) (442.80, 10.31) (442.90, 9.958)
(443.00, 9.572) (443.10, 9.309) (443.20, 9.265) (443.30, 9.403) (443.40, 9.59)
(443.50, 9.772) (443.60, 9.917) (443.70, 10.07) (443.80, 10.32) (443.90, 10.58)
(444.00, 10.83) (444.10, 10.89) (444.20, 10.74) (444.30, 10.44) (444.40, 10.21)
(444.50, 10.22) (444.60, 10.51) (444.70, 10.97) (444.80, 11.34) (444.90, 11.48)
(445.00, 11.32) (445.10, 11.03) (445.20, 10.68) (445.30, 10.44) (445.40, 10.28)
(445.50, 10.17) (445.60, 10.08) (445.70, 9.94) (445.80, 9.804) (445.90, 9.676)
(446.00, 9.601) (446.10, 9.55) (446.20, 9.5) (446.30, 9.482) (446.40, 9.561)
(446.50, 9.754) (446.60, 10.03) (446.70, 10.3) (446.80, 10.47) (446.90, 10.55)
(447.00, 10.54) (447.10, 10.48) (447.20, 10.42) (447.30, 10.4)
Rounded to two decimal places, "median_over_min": 1.04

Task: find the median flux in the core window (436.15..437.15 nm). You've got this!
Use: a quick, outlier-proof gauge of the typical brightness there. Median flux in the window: 10.4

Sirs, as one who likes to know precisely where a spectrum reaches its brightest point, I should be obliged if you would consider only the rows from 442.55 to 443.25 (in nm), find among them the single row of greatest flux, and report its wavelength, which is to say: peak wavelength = 442.70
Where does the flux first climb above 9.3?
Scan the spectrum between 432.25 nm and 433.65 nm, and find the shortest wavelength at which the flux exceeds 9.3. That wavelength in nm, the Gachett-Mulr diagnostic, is 433.20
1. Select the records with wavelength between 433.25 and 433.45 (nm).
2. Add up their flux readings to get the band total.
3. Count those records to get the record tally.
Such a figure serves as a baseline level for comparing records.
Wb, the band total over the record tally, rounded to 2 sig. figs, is 9.9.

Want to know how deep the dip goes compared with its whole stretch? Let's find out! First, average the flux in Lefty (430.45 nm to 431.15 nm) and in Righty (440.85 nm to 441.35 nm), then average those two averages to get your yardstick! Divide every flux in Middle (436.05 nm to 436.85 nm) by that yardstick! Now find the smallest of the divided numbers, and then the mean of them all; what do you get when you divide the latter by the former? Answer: 1.01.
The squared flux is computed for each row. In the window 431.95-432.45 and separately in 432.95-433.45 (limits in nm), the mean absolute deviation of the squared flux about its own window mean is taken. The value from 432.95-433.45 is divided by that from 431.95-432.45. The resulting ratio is 1.1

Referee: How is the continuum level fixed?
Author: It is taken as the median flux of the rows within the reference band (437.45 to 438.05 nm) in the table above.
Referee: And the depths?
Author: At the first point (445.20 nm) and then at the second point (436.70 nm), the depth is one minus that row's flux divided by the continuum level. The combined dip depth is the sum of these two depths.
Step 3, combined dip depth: -0.22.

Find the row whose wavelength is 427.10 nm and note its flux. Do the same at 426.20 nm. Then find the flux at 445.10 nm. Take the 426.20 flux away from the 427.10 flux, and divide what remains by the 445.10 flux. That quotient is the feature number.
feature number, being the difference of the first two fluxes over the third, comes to 0.00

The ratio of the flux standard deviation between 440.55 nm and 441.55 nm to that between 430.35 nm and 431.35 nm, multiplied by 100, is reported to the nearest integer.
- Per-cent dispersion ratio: 129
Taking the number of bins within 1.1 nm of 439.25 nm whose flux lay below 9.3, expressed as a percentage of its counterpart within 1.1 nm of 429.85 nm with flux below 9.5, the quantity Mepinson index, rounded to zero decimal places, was 19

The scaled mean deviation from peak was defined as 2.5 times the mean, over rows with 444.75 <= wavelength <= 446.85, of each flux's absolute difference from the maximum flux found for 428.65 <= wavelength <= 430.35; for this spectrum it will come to 1.3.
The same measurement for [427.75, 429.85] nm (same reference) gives 2.0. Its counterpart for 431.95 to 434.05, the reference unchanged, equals 2.2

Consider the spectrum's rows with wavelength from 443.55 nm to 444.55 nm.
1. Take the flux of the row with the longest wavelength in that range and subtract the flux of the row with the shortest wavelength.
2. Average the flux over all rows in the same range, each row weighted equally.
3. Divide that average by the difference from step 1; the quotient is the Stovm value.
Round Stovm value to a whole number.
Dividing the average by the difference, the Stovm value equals 34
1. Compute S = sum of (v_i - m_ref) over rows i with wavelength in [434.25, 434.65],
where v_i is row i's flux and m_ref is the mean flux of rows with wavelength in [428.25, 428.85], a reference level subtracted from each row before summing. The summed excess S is -11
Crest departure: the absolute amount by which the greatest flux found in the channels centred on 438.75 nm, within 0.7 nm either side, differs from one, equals 9.2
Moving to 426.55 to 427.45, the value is 8.4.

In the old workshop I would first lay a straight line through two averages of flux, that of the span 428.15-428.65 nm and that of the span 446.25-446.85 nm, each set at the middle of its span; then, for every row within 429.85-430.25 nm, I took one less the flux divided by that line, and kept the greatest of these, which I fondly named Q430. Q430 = 0.30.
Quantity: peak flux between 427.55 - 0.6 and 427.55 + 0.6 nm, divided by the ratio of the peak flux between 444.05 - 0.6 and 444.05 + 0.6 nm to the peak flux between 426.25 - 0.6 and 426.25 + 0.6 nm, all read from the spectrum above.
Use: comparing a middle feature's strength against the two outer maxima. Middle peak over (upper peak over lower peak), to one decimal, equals 9.3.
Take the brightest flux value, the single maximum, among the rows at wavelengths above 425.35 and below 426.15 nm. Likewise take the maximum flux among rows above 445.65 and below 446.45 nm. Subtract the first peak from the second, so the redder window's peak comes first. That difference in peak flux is 1.0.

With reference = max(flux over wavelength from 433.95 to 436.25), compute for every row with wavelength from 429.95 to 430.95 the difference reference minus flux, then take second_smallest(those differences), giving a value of 2.8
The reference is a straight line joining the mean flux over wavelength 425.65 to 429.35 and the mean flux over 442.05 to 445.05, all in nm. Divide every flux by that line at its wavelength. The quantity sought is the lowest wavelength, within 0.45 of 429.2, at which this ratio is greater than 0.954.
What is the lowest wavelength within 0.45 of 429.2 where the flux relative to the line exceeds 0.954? 428.80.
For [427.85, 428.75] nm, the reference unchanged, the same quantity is 427.90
